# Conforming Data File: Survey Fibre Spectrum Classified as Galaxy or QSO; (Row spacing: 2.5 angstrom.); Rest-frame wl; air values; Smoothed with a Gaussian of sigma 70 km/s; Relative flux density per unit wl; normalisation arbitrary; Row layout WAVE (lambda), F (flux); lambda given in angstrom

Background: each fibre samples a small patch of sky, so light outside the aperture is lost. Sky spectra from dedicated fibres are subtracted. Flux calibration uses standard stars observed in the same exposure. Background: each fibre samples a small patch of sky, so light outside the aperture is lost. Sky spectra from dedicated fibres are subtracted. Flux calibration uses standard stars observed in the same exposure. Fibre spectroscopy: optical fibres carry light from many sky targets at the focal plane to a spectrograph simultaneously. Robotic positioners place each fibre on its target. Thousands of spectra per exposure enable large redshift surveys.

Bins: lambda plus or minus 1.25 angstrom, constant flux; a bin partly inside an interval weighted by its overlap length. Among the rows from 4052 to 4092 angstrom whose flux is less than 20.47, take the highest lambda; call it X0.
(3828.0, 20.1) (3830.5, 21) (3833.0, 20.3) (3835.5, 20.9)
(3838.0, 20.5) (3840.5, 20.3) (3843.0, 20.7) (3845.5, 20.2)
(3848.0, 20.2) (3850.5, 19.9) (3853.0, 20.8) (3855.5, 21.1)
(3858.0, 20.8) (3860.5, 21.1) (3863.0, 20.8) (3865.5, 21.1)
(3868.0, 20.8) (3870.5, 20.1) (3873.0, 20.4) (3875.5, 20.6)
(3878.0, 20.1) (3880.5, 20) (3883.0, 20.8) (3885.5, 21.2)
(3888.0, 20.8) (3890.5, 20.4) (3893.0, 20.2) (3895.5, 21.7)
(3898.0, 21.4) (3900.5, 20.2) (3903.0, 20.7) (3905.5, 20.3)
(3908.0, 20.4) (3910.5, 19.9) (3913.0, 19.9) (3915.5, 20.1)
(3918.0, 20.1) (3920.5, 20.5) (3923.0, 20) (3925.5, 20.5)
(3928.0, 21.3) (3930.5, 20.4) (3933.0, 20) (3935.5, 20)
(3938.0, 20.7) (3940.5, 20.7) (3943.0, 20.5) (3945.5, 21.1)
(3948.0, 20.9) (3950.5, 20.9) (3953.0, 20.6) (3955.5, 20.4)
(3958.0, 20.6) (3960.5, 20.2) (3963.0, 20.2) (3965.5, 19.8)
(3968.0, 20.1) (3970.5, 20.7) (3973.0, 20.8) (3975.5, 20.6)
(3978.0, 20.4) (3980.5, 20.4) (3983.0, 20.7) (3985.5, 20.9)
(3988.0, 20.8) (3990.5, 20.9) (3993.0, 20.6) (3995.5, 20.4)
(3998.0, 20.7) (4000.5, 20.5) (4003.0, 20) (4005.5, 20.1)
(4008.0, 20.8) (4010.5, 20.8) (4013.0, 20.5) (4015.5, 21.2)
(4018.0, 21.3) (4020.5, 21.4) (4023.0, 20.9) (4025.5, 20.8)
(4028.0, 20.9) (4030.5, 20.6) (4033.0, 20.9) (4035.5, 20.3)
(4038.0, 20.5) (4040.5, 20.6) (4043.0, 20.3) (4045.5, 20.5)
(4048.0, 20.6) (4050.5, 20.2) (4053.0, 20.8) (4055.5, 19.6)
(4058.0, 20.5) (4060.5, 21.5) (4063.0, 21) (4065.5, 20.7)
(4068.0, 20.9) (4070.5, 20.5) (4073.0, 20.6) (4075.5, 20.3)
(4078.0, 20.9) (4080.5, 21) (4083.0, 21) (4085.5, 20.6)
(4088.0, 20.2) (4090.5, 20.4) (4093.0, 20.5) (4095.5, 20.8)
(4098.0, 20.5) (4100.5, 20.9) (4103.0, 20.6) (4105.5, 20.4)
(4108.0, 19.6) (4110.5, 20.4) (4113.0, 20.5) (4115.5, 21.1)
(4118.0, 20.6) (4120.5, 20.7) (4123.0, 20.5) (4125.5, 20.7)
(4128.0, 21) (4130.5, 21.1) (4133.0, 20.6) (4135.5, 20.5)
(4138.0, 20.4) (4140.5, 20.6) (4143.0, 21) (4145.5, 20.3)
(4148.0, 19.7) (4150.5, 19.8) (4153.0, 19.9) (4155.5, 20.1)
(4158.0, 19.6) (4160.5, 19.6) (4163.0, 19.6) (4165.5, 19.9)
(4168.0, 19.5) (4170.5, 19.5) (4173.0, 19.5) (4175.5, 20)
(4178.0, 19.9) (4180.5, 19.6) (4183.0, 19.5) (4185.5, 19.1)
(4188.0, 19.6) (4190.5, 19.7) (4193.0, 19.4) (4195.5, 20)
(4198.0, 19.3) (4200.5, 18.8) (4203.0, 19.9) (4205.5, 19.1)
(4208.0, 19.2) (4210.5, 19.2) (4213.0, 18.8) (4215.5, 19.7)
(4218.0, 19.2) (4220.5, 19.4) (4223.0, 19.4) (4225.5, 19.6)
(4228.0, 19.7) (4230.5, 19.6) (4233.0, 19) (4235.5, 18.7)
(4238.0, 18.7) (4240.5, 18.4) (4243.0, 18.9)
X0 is 4090.5 angstrom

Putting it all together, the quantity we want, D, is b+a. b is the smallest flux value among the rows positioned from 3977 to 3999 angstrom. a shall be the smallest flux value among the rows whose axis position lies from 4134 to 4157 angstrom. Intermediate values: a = 19.7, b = 20.4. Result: 40.10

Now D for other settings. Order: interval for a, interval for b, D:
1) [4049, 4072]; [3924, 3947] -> 39.60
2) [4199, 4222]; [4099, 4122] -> 38.40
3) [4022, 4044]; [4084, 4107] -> 40.50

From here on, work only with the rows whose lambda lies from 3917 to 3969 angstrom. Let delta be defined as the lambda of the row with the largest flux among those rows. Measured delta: 3928.0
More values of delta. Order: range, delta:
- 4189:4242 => 4195.5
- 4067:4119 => 4115.5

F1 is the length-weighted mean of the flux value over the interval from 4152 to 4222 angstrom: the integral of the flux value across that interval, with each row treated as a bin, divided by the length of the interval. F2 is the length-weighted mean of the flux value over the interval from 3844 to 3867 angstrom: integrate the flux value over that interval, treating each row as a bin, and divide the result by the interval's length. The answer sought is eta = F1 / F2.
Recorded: 0.94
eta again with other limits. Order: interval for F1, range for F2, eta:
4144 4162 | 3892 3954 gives 0.97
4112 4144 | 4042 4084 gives 1.00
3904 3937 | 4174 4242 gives 1.05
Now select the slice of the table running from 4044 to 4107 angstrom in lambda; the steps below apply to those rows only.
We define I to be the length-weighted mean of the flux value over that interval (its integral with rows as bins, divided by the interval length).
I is 20.61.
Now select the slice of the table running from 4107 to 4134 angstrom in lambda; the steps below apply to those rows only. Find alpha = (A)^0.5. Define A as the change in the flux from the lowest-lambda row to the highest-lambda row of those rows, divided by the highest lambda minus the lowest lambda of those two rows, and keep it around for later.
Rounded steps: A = 0.040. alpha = 0.20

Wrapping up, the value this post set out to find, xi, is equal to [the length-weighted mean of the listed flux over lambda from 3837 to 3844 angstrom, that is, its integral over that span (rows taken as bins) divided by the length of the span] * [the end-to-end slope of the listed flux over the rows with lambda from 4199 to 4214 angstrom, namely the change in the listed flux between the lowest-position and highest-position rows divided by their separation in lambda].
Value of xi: 0.00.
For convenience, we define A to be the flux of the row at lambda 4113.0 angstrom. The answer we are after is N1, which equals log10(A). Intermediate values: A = 20.5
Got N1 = 1.31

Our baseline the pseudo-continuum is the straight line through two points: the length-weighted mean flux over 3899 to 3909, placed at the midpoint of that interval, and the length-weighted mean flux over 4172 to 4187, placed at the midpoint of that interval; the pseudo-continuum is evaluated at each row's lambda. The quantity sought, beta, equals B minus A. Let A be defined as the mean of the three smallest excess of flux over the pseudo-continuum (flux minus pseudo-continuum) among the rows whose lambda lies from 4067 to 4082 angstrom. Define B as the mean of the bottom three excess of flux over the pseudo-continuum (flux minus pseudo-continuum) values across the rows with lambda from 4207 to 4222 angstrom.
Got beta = -1.0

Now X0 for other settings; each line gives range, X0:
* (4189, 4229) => 4228.0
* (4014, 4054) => 4050.5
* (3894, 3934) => 3933.0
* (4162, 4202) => 4200.5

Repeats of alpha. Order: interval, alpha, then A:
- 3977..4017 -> 0.15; 0.021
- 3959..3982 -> 0.10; 0.010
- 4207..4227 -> 0.15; 0.023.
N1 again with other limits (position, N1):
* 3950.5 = 1.32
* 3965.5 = 1.30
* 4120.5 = 1.32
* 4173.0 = 1.29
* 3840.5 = 1.31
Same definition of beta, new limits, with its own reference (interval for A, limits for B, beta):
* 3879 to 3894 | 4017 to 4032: 1.0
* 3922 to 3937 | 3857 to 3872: 0.4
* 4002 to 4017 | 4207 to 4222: -0.5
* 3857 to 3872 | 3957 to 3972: -0.2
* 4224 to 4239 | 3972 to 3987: 0.9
